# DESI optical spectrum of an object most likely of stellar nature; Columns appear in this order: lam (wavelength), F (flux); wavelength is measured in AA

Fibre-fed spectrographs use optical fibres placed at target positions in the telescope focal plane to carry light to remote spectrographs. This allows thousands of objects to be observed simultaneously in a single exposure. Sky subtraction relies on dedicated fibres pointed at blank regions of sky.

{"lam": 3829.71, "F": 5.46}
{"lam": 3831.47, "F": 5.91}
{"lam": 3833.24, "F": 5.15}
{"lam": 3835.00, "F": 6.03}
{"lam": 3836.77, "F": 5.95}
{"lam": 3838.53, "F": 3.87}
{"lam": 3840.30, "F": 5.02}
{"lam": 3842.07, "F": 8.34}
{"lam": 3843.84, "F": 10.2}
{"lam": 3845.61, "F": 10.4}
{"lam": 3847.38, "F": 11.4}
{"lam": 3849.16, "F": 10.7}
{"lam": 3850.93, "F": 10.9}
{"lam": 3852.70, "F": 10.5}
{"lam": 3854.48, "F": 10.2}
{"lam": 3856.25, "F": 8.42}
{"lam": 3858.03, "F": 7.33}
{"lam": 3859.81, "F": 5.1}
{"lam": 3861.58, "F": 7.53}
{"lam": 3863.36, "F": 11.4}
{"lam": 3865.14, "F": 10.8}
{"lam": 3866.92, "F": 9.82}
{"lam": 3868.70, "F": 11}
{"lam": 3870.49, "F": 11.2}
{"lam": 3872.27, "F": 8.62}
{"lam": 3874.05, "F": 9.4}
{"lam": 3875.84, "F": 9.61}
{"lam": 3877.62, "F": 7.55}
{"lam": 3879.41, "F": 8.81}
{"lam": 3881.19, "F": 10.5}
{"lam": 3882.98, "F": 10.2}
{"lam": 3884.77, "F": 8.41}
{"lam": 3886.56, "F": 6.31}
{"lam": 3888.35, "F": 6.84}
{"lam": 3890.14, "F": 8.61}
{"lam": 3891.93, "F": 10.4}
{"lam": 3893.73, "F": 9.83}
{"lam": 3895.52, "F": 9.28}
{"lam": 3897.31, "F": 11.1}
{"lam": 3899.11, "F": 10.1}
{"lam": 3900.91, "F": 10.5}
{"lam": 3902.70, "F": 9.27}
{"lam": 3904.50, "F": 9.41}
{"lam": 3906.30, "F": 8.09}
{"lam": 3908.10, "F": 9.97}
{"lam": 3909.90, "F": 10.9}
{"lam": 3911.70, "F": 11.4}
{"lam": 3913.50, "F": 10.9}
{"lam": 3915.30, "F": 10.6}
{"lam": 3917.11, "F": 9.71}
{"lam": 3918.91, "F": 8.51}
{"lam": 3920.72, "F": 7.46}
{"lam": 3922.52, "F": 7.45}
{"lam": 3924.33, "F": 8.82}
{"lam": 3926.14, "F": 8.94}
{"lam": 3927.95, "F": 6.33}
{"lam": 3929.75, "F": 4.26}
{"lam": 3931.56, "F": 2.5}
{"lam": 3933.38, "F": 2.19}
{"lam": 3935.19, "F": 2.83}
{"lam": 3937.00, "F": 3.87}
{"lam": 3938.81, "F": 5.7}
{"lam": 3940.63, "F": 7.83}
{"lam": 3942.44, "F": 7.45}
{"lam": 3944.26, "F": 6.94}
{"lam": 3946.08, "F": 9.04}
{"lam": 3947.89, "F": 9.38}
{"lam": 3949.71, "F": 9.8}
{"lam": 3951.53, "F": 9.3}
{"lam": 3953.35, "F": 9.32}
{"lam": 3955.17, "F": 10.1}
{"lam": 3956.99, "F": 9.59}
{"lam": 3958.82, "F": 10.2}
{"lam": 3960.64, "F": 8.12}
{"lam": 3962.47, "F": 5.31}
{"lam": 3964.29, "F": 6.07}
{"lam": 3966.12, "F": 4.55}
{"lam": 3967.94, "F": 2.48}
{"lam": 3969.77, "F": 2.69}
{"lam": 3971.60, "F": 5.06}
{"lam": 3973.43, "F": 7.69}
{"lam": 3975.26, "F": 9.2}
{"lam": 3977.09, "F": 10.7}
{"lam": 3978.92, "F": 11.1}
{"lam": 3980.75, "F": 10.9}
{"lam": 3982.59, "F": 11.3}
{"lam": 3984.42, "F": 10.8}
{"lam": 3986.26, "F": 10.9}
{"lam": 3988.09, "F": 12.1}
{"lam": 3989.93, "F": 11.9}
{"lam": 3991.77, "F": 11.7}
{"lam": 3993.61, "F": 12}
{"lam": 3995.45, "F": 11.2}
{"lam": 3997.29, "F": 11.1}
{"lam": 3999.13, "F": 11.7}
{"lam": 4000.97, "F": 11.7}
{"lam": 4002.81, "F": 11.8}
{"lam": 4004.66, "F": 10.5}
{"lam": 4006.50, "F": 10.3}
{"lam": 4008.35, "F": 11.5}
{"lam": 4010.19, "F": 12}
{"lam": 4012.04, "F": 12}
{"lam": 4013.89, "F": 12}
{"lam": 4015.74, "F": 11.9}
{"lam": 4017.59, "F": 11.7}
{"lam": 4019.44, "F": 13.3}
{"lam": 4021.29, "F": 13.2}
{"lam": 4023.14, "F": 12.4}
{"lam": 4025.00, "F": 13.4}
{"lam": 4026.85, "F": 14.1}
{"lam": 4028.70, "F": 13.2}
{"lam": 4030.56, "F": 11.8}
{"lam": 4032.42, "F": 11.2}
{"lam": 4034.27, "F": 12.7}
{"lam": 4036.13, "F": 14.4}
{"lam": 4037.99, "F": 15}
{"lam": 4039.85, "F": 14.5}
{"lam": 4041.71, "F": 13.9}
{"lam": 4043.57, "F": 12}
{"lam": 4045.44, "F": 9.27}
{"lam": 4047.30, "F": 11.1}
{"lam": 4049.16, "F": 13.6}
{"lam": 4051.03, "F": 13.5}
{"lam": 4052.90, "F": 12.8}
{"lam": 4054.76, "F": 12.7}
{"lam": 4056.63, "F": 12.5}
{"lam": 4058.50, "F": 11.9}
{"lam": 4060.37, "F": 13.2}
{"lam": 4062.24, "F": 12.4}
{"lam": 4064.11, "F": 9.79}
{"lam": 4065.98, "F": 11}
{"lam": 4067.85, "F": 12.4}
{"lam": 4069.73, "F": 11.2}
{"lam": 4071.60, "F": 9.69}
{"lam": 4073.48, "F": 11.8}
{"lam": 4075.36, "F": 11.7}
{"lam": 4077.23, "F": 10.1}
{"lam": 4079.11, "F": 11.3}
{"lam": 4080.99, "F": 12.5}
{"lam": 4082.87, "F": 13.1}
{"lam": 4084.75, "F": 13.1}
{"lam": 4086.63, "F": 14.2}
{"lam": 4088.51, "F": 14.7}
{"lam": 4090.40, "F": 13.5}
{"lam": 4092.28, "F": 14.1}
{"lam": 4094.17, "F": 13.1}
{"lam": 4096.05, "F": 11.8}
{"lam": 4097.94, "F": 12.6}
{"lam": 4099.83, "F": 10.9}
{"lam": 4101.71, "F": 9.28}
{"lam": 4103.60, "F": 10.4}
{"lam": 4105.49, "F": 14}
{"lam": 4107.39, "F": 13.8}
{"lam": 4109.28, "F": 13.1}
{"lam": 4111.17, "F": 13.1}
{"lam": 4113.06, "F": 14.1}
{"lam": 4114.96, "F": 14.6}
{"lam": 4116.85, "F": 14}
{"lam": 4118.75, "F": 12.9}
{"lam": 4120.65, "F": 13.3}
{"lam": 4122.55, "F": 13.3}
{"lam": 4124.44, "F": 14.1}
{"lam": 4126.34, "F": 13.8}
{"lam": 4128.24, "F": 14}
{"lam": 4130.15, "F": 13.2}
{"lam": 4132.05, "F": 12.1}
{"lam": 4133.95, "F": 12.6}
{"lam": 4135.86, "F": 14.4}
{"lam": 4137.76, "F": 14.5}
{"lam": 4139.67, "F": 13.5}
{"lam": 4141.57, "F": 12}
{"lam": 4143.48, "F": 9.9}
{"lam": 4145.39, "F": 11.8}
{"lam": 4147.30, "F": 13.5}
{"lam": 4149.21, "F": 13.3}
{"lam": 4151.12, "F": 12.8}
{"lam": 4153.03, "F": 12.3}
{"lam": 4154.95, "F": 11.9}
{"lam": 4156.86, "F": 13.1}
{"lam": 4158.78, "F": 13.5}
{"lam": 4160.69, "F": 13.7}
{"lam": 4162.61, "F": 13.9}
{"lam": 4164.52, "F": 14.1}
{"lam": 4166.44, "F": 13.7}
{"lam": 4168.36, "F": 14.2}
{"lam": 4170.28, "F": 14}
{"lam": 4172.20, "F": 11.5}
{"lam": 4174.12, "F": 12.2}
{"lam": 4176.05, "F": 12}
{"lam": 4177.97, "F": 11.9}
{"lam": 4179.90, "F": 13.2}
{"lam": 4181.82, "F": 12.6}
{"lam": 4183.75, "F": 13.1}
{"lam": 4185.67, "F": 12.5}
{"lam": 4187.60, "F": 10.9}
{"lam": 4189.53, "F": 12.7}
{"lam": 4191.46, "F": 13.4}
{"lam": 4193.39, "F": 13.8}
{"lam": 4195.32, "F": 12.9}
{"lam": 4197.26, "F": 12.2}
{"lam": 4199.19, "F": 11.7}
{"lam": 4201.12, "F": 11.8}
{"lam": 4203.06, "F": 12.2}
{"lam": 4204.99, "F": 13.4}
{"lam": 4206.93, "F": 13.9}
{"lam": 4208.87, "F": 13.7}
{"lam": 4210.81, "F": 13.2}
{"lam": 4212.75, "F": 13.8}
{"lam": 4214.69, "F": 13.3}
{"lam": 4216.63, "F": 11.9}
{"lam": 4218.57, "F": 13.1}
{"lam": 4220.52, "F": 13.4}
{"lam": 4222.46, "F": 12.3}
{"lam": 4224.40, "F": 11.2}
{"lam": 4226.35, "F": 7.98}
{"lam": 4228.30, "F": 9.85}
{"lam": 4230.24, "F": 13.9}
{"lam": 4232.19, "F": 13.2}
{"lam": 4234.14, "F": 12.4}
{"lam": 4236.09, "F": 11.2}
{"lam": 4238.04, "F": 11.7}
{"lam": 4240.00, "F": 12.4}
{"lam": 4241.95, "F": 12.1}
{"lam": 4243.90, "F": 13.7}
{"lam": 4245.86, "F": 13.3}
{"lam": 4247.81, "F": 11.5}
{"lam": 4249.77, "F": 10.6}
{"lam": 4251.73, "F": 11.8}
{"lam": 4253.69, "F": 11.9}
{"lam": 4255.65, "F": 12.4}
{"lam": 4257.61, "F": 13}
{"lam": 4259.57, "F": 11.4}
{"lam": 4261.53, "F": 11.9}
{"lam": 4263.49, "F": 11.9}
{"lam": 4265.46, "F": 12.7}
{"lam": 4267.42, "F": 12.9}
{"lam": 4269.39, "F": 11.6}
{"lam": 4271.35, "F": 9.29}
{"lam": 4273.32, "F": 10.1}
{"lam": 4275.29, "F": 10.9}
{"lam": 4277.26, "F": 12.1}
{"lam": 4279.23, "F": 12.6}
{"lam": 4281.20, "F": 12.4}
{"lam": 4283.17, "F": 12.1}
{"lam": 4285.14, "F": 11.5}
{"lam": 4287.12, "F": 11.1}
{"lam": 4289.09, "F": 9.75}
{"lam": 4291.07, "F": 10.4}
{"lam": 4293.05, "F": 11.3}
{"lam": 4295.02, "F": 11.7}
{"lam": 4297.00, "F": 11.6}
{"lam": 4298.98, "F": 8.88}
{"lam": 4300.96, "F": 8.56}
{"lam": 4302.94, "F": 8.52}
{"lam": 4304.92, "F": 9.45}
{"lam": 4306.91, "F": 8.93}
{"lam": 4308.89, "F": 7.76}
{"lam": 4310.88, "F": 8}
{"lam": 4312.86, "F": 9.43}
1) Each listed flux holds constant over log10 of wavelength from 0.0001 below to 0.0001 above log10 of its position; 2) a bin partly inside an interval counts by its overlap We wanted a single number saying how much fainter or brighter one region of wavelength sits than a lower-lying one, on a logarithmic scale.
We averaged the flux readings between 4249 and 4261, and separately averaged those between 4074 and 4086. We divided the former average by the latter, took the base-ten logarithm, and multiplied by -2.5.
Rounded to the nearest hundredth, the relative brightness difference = 0.01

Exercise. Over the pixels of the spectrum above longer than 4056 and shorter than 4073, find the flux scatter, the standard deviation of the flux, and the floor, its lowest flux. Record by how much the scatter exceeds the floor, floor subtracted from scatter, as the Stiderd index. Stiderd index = -8.5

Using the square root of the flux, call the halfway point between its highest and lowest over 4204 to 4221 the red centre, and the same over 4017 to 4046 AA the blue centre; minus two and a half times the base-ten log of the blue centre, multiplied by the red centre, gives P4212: -4.8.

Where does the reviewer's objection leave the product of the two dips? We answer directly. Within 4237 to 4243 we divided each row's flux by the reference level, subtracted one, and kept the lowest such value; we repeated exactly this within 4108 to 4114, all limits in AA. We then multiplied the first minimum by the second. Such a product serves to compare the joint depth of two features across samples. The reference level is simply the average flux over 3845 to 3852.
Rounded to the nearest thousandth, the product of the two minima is 0.016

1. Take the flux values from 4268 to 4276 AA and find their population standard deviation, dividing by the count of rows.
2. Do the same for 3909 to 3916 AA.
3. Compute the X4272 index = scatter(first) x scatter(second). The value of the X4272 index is 0.25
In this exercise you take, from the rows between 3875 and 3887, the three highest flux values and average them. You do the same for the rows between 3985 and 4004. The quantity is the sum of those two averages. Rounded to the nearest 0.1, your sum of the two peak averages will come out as 22.1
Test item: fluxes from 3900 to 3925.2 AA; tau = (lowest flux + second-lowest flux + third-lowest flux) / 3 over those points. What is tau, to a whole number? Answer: 8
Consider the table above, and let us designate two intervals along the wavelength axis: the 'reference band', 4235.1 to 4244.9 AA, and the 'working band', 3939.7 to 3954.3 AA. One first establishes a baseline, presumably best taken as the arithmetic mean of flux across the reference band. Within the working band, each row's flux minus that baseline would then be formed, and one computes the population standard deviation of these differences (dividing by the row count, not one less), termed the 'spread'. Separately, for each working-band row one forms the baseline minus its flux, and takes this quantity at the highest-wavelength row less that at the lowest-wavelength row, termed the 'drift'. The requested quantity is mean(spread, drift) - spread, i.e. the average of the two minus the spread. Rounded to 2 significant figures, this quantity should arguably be -1.2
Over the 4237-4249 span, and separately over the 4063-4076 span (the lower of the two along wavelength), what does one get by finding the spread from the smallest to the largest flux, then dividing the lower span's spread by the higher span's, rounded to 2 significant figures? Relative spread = 1.2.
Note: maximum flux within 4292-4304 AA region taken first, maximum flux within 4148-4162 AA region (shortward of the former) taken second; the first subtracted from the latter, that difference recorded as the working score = 2.0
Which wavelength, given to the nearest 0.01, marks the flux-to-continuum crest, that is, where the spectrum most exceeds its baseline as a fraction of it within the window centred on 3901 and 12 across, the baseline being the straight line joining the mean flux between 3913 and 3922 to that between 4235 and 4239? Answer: 3897.31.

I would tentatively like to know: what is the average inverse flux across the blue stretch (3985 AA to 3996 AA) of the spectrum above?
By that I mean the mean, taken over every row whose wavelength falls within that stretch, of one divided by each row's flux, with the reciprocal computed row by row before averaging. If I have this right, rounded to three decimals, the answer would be 0.086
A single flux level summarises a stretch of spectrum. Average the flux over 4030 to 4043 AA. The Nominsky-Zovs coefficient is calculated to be 13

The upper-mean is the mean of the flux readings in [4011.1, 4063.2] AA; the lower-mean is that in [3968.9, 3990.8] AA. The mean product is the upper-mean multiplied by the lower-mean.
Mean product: 121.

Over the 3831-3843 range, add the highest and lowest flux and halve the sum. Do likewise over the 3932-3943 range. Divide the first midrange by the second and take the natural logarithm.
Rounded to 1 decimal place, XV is 0.2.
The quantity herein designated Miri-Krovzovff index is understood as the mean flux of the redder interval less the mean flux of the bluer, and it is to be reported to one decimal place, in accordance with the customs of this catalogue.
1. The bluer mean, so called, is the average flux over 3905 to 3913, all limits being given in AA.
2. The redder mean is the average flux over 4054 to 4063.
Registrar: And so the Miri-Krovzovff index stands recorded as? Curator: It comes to 2.4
